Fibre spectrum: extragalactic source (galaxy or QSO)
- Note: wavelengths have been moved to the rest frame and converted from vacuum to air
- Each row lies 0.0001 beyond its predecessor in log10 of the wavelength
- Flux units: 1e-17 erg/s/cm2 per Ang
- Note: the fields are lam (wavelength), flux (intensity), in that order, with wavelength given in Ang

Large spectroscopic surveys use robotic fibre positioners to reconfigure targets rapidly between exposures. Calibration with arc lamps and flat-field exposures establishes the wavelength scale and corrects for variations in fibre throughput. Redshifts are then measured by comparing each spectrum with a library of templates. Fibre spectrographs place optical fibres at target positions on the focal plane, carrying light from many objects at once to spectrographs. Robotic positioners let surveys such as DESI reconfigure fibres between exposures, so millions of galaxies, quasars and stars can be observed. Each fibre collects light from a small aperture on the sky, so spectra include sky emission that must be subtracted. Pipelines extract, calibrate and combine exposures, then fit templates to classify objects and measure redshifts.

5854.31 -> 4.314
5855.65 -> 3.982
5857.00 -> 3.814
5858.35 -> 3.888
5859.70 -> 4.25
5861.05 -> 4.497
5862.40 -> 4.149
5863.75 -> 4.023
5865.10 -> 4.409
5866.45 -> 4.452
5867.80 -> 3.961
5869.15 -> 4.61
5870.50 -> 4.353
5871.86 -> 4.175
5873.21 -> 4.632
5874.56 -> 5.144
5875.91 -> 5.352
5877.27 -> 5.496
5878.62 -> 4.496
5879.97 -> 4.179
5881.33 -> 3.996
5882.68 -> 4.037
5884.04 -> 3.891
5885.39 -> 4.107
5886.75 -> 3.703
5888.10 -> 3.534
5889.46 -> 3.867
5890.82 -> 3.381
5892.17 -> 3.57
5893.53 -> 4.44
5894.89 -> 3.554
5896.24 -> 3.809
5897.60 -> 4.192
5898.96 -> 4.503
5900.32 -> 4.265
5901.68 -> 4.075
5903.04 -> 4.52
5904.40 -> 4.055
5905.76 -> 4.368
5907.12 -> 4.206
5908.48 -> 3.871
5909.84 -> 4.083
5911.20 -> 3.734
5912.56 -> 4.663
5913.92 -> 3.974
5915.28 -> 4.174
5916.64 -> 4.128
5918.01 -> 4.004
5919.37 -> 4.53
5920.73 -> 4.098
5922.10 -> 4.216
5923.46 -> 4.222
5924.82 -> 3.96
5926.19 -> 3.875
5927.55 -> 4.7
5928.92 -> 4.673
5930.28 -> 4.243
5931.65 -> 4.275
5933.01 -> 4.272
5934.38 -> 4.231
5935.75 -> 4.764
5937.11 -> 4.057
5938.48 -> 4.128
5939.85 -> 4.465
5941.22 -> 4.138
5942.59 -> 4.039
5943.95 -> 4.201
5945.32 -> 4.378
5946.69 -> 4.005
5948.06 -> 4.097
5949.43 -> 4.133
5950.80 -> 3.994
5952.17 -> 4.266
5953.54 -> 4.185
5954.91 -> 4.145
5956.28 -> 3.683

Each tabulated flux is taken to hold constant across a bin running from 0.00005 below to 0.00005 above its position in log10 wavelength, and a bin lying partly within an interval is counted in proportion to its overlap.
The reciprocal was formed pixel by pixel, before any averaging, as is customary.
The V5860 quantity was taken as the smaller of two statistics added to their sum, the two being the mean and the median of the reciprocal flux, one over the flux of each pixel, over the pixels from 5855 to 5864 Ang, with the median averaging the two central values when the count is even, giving 0.739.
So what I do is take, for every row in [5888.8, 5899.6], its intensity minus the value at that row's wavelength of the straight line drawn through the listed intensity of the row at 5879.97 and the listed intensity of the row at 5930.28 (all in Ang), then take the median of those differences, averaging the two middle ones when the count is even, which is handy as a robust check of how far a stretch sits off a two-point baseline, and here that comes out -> -0.36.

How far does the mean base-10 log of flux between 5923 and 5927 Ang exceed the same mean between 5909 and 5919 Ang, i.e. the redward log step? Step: -0.009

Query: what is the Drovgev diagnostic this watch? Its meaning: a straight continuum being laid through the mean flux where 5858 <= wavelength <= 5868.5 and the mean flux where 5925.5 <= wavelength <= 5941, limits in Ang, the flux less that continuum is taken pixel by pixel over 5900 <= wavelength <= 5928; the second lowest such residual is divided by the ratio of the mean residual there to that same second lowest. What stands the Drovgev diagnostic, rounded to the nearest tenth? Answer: -1.6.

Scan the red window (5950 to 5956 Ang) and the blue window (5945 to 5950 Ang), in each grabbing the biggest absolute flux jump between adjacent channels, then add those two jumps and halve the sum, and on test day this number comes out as 0.32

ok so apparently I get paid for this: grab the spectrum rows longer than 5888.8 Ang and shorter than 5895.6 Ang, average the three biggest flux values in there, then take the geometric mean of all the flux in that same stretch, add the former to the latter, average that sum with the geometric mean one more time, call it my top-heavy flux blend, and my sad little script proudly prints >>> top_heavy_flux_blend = 5.72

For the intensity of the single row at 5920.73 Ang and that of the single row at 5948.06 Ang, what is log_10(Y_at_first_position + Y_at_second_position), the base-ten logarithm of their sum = 0.914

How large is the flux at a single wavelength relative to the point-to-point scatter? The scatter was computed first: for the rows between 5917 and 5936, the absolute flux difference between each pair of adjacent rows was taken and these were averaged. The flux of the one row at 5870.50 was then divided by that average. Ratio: 17.0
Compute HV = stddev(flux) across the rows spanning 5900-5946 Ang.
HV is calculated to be 0.25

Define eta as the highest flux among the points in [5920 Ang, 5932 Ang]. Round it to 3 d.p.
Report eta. 4.700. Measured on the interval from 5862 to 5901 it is 5.496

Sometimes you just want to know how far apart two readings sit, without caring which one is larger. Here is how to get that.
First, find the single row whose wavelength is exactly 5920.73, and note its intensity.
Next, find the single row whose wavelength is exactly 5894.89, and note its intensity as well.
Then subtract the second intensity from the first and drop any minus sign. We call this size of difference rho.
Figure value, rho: 0.54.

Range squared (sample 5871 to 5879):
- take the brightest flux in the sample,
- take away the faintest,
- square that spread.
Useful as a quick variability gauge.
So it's 1.75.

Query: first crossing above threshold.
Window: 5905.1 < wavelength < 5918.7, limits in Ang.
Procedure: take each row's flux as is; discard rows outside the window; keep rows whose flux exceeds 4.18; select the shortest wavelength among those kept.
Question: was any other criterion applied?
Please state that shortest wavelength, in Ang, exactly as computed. 5905.76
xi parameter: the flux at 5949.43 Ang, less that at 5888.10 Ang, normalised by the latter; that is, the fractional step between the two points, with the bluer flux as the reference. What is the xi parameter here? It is 0.17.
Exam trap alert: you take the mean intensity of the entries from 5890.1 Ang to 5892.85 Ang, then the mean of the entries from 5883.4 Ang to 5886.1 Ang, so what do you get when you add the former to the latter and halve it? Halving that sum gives 3.74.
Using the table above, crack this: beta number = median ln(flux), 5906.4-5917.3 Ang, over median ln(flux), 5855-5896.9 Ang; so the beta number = 1.00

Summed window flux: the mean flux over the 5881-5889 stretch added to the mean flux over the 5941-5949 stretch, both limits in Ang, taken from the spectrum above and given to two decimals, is 8.02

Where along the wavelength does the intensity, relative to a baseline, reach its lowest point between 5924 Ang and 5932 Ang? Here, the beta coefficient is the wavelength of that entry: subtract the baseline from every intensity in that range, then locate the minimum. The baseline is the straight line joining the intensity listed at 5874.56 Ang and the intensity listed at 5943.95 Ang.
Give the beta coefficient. 5926.19 Ang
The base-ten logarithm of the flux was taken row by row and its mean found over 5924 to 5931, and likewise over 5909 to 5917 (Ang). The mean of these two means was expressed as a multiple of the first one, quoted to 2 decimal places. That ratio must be 0.99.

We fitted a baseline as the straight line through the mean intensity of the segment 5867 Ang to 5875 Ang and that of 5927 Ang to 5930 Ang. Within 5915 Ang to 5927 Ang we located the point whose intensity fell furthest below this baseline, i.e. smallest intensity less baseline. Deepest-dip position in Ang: 5926.19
